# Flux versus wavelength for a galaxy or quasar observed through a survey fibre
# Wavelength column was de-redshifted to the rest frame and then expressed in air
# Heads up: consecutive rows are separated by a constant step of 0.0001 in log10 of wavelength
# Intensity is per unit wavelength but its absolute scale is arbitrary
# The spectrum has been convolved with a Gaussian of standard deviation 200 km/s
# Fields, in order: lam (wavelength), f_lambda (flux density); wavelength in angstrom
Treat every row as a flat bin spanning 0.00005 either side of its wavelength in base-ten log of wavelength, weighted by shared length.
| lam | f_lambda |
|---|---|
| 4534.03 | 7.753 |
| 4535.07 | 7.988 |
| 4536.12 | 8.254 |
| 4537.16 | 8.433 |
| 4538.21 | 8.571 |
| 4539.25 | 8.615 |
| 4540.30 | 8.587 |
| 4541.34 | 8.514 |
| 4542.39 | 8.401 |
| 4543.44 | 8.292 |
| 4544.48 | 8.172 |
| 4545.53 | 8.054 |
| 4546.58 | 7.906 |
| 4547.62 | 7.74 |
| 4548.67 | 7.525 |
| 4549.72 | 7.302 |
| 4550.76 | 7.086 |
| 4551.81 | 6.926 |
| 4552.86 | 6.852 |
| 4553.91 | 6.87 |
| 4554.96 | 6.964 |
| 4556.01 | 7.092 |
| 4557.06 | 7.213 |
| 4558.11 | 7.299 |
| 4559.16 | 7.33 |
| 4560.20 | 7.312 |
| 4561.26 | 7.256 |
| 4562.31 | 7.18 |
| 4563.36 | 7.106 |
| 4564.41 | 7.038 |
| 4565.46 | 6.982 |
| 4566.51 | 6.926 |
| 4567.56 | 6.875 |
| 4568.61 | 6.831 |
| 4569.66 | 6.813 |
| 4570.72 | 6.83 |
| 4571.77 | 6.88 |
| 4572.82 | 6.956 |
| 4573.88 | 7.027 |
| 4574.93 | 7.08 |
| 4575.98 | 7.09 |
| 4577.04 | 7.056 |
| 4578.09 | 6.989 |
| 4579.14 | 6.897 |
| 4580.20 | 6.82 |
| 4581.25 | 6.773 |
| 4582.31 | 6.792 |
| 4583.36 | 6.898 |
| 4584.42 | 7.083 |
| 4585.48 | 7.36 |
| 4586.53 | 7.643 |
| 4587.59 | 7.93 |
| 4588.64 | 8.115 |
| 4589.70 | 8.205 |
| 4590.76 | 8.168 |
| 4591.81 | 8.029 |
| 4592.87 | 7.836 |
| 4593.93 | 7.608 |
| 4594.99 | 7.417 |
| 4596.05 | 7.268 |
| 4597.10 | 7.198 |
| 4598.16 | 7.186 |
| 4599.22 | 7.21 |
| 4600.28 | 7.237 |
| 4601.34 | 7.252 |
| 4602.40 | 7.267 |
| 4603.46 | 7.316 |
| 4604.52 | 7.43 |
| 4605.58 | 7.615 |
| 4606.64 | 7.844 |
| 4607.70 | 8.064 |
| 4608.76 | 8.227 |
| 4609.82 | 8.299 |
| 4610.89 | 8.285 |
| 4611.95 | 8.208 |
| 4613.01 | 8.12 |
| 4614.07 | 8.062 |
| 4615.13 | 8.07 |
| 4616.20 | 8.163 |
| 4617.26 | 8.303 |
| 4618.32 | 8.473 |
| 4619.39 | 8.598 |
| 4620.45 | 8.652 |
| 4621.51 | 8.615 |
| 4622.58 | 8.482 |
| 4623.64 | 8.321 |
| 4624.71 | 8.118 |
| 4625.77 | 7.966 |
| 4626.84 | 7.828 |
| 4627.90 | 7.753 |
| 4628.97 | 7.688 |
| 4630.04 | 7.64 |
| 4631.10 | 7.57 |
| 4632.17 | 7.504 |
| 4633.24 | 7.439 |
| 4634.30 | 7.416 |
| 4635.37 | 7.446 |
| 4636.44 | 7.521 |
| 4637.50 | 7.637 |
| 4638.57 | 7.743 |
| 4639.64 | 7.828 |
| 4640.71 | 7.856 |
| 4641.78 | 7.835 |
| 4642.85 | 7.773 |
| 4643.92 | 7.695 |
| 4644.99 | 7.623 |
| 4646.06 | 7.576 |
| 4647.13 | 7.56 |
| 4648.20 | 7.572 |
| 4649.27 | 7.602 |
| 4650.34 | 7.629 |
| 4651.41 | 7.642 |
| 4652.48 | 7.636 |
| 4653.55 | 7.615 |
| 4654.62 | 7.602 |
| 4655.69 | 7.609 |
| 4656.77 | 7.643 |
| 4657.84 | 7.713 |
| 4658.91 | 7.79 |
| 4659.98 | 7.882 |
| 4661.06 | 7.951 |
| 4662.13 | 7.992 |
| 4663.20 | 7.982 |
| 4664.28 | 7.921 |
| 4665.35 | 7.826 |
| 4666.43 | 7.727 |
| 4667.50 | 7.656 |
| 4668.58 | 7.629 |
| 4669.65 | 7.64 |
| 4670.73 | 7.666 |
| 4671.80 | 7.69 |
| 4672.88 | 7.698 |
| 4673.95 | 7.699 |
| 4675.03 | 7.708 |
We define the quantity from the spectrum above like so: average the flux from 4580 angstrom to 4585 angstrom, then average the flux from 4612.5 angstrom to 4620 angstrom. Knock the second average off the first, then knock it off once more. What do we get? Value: -9.6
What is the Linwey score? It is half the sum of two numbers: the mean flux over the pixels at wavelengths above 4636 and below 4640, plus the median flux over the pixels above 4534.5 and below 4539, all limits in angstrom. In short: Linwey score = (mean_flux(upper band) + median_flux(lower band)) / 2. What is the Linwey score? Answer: 8.0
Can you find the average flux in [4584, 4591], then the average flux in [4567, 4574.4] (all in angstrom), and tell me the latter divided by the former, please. 0.88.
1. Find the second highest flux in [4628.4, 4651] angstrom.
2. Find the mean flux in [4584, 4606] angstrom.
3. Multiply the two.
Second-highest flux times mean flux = 59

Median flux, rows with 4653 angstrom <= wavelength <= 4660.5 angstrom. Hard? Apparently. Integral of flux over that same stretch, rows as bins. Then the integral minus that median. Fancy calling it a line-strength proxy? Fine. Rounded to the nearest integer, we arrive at 50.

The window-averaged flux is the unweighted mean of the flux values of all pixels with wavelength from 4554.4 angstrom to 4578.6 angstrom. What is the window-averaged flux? 7.0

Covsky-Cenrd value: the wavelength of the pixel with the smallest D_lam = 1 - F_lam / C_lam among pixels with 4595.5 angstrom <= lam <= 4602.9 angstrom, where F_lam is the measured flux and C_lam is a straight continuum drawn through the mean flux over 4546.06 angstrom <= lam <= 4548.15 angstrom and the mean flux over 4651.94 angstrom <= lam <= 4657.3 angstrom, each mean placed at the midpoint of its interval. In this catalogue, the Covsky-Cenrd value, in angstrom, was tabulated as 4602.40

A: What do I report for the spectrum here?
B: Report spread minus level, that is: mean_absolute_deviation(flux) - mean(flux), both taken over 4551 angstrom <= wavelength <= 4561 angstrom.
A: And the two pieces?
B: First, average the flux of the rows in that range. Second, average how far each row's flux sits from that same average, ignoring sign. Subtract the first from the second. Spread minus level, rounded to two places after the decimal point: -6.92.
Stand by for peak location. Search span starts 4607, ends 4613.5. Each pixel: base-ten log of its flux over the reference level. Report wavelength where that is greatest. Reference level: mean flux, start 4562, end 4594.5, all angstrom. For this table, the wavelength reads 4609.82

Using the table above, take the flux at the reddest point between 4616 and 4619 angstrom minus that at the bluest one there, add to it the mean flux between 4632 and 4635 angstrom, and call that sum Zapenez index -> 7.76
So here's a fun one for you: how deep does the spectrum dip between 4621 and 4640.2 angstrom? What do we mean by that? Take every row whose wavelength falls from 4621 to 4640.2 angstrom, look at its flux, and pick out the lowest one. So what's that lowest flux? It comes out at 7.416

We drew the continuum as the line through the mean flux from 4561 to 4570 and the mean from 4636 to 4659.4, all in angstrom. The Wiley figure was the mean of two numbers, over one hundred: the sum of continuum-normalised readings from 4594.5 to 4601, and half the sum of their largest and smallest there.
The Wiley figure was 0.035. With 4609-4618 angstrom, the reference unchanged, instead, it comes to 0.050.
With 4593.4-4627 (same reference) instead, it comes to 0.177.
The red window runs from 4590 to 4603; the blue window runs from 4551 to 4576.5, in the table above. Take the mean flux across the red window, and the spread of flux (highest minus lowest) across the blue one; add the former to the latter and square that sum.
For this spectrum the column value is 64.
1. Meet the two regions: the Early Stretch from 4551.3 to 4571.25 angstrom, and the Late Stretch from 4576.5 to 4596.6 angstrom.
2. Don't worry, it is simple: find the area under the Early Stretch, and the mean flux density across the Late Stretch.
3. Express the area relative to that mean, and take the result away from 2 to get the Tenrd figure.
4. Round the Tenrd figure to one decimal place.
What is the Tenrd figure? -16.9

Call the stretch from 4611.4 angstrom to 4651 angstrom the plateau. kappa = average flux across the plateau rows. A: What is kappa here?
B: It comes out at 7.9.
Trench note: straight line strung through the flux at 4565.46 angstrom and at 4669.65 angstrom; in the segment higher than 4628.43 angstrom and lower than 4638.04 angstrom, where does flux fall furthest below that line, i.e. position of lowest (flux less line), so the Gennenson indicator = 4634.30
